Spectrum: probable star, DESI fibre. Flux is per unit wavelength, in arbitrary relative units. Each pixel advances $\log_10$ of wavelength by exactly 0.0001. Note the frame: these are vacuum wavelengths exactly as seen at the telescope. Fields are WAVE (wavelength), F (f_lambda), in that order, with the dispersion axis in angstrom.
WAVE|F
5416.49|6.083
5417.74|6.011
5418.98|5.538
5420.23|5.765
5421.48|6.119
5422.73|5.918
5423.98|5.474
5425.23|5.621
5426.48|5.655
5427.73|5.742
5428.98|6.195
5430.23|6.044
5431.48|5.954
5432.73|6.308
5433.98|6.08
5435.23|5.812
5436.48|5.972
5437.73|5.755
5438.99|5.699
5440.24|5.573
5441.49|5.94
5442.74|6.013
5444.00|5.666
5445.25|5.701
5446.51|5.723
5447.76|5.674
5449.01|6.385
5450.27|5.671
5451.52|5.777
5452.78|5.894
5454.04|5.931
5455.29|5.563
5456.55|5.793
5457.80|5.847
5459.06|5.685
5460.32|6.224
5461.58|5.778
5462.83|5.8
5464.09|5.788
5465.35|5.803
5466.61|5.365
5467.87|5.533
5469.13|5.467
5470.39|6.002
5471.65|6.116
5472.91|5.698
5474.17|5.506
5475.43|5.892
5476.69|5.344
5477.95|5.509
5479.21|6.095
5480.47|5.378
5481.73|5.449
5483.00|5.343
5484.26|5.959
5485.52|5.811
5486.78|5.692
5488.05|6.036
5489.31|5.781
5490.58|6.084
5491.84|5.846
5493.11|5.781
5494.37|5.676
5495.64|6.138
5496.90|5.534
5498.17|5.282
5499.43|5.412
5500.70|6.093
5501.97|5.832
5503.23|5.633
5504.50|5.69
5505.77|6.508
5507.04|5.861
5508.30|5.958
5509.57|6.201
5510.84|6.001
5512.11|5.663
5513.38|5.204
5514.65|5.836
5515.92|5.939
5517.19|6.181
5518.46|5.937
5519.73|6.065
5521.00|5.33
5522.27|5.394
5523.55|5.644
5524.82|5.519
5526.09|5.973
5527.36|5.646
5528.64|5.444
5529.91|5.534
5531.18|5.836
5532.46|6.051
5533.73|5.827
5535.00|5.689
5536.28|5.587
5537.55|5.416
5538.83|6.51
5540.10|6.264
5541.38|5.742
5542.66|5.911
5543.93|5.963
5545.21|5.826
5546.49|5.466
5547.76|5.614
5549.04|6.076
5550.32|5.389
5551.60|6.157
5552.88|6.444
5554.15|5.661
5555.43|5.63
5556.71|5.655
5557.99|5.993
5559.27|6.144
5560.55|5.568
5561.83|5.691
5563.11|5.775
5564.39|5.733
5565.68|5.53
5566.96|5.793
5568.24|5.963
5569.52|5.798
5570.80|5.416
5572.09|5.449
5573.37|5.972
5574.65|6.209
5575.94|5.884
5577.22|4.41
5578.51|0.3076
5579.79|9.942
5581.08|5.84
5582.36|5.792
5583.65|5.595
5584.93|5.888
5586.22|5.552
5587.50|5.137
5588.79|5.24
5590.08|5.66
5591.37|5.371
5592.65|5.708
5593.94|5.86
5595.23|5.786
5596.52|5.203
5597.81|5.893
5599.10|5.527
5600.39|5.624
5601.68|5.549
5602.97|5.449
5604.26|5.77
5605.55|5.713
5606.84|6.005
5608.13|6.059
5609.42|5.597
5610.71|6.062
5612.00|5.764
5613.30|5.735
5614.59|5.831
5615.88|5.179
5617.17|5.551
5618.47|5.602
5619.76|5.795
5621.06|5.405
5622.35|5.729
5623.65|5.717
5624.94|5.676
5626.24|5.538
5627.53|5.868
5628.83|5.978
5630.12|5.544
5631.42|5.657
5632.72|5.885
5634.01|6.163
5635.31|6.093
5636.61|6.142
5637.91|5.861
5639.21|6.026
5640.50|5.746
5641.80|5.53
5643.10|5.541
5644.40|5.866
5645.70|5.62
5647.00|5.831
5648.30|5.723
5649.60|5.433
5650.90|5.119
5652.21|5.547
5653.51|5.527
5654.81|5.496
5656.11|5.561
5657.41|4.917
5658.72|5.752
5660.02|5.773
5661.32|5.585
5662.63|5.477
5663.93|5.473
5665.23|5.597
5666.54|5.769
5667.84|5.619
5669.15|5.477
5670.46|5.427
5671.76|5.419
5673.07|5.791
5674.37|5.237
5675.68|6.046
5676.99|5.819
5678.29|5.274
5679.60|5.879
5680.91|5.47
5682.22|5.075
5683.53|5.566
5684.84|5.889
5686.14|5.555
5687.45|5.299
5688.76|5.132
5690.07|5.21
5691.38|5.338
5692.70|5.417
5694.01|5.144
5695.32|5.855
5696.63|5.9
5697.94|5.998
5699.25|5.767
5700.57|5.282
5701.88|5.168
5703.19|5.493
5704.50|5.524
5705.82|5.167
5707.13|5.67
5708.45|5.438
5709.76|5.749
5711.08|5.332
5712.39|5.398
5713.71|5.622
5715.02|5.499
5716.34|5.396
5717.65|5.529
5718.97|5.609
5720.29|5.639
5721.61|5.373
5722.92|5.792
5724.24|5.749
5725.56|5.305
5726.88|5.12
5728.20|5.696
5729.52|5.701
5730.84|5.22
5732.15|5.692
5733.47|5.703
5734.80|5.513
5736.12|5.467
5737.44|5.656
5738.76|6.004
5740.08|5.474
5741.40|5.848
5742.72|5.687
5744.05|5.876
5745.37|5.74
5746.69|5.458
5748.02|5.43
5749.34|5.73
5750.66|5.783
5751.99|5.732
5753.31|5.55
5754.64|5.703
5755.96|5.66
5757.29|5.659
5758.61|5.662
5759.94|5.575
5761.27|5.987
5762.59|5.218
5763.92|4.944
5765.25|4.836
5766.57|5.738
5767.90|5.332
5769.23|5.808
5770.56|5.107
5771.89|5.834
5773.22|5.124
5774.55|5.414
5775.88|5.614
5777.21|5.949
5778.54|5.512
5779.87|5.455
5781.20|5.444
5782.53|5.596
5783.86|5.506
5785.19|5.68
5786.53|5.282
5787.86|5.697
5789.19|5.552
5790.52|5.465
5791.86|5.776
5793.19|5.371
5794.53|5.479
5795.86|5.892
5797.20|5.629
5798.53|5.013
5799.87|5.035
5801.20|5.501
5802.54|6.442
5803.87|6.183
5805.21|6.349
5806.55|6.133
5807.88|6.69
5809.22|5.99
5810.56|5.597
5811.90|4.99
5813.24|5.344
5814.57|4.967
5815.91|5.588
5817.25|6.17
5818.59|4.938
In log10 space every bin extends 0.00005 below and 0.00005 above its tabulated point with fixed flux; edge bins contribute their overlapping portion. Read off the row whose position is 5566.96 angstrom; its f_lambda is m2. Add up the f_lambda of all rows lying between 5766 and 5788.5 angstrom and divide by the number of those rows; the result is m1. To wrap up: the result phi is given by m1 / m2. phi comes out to 0.955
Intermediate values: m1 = 5.53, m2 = 5.793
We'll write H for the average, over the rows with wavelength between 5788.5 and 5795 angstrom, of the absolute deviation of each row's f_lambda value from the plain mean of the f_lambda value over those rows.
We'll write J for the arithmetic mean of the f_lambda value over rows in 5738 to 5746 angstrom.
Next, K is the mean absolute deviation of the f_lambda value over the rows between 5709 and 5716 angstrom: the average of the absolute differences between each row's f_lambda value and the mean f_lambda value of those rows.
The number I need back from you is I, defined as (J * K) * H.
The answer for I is 0.08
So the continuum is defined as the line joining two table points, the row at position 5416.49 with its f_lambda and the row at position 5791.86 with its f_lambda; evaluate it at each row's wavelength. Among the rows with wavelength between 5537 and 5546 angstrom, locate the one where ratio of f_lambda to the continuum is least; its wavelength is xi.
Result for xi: 5537.55 angstrom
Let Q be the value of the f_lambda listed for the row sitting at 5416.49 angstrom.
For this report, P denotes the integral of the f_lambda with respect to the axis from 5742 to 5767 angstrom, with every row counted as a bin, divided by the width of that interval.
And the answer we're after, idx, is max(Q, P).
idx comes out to 6.1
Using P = 5.58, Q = 6.083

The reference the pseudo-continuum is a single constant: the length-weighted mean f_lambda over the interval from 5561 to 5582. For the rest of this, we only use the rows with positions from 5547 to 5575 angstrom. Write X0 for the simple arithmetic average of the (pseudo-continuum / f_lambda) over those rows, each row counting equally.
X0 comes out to 0.97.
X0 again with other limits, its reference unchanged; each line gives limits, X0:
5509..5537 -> 0.98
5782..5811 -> 0.99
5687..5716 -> 1.03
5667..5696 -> 1.02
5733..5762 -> 0.99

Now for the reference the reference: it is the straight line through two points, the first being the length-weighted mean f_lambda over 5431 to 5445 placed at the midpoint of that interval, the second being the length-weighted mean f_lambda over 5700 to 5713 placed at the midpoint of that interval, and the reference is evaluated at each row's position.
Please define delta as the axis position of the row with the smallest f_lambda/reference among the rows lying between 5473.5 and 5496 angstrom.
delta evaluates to 5476.69 angstrom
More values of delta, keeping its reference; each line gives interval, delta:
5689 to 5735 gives 5694.01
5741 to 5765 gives 5763.92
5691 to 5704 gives 5694.01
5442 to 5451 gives 5444.00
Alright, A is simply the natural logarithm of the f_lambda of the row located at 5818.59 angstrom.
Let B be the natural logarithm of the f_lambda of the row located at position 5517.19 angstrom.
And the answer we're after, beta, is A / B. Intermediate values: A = 1.60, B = 1.82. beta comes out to 0.88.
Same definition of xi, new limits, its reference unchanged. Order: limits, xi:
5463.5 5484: 5476.69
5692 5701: 5694.01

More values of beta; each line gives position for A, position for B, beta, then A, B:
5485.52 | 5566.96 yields 1.00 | 1.76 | 1.76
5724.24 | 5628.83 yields 0.98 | 1.75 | 1.79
